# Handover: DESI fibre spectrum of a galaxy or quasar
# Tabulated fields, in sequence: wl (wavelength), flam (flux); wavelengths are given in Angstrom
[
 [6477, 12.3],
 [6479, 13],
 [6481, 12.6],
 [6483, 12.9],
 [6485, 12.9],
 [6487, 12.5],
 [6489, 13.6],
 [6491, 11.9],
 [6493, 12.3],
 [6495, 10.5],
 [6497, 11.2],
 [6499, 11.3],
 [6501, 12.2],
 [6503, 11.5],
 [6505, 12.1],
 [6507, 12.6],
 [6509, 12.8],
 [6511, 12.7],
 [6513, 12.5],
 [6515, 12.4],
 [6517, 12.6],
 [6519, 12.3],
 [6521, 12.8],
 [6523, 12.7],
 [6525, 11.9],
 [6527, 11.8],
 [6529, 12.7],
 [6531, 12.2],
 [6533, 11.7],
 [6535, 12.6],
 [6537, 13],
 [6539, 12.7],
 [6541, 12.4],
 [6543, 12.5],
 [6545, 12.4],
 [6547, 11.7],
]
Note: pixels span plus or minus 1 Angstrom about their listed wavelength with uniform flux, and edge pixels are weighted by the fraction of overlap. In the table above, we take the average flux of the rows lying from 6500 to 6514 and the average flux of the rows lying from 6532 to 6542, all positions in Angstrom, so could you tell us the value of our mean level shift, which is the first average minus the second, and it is -0.1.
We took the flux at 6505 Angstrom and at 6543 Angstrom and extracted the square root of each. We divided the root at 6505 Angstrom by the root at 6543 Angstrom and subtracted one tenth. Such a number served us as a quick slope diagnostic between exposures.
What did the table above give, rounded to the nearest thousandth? 0.884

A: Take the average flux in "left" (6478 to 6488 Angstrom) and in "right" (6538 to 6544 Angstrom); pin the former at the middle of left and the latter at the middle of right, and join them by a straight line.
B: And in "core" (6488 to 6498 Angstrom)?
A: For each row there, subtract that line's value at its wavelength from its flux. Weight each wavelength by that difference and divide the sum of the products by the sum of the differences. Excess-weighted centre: 6495.9 Angstrom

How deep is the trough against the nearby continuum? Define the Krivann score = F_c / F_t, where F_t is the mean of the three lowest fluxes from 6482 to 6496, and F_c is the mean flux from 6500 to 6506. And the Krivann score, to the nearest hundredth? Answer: 1.03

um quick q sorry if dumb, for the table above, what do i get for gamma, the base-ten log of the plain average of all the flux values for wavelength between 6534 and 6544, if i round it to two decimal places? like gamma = 1.10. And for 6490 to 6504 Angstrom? 1.06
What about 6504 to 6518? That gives 1.10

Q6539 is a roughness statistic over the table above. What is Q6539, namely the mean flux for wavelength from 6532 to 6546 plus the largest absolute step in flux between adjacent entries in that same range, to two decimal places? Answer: 13.37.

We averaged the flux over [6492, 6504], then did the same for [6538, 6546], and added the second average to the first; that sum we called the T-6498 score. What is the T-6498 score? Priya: 24.0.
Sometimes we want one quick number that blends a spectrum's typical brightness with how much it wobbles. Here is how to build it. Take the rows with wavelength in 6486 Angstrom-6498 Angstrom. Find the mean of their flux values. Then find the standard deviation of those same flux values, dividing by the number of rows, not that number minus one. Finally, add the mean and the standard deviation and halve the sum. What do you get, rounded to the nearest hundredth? 6.49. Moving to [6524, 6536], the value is 6.27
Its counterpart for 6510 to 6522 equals 6.36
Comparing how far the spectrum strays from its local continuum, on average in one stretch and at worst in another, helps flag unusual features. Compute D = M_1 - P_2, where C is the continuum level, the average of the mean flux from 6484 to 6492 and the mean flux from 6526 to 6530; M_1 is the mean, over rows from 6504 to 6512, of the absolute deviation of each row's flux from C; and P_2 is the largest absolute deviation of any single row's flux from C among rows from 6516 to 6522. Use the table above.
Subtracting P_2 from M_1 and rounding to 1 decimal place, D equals -0.1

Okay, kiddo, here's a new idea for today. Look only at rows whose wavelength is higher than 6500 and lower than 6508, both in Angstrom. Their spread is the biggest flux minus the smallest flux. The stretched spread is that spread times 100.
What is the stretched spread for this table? 110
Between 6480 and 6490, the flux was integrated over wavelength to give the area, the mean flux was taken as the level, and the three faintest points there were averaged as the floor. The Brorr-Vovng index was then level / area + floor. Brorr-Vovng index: 12.8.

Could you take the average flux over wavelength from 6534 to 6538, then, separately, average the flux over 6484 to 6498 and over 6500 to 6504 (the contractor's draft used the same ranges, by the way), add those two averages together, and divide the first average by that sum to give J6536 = 0.534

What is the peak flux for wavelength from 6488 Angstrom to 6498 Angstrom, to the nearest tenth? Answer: 13.6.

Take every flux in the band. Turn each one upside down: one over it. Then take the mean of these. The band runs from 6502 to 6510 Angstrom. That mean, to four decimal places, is 0.0818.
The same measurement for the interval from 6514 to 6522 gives 0.0799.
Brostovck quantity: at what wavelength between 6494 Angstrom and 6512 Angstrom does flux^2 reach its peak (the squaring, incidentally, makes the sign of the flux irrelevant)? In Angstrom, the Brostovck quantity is 6509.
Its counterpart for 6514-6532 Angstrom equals 6521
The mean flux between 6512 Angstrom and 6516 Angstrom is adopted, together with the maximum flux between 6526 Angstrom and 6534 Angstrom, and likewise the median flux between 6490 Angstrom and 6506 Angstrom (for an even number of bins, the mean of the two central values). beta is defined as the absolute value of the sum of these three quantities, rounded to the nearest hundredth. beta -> 36.85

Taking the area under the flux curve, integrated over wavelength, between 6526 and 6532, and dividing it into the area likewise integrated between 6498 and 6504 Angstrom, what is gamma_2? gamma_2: 0.95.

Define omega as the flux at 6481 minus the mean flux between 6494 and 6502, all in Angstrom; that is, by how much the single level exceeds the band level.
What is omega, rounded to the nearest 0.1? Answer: 1.3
